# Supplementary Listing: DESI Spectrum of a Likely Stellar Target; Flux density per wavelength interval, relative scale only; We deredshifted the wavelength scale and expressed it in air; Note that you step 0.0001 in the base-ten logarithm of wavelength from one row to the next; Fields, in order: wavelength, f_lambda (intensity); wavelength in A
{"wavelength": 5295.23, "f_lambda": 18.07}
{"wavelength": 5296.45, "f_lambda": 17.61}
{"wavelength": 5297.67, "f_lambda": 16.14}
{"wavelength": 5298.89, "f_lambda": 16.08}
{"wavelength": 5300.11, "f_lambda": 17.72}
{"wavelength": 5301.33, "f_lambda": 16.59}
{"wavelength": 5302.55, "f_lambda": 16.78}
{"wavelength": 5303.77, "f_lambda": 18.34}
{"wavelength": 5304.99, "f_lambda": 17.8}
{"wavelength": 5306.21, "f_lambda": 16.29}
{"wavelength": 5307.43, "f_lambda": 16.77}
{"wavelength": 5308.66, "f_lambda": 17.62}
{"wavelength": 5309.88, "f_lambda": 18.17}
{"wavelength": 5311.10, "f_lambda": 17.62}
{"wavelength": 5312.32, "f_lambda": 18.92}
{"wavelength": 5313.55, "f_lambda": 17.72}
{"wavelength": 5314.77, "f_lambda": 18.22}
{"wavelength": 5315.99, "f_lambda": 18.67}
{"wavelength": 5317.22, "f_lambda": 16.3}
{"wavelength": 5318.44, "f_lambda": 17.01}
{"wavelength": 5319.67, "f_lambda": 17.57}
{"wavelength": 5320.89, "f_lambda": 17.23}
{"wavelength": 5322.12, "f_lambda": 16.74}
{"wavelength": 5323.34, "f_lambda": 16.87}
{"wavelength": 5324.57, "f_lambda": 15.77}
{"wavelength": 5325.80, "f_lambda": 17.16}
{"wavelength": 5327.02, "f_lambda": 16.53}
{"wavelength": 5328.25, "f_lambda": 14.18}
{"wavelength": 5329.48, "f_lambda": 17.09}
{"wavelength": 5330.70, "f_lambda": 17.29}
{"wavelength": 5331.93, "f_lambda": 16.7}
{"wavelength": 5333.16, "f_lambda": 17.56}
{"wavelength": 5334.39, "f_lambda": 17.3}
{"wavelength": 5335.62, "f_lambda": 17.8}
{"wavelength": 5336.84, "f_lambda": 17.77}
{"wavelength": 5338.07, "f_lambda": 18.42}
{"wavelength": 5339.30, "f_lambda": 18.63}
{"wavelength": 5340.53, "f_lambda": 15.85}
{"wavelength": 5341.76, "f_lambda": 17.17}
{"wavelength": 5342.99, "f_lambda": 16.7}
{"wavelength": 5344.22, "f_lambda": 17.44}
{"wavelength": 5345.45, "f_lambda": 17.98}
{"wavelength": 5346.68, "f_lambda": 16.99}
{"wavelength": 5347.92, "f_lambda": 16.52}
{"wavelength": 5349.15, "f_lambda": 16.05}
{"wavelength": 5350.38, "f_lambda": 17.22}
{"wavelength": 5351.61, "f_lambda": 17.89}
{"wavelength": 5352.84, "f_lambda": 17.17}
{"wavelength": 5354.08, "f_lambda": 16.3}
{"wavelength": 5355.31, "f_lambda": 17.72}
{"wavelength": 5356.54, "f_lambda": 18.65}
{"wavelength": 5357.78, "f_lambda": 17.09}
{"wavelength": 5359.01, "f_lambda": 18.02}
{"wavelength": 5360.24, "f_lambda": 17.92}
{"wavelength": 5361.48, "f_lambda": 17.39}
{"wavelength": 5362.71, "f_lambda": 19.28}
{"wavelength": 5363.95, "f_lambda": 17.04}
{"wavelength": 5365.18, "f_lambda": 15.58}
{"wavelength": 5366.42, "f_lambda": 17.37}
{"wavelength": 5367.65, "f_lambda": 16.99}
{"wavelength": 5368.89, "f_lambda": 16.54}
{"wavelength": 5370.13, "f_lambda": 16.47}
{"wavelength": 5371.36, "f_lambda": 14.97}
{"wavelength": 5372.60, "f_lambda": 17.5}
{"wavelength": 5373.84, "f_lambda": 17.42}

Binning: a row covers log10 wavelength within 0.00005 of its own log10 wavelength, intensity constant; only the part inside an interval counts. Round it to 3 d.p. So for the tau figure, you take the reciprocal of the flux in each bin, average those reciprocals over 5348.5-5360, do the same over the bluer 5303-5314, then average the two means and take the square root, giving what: 0.239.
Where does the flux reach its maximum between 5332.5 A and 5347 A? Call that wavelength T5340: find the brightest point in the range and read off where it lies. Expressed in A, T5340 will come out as 5339.30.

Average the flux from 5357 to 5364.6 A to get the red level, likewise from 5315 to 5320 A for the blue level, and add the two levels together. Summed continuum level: 35.2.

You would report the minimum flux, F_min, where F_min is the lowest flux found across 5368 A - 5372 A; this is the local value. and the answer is 14.97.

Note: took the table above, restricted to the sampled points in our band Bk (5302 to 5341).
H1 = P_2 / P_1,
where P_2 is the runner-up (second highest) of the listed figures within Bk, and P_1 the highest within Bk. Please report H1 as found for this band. 0.987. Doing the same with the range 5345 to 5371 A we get 0.967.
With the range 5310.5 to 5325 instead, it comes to 0.987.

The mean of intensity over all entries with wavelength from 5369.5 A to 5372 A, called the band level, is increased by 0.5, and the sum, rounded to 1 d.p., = 16.2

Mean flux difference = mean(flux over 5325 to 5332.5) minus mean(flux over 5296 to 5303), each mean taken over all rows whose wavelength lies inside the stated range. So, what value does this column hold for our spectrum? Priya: -0.33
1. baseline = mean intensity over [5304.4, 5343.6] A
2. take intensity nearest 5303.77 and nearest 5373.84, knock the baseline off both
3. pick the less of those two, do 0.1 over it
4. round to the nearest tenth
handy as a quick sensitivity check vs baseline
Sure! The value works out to 0.5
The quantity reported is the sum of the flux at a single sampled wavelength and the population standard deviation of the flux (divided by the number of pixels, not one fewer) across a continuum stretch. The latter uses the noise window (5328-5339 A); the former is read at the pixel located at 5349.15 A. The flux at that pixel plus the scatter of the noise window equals 17.2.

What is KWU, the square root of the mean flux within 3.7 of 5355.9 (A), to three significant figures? 4.18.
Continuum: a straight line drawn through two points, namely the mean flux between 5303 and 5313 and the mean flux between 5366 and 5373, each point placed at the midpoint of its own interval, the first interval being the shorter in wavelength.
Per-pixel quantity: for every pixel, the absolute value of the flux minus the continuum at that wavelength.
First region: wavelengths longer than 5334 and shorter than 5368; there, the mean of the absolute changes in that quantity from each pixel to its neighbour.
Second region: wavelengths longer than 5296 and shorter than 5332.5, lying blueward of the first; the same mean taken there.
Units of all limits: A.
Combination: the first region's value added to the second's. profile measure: 1.5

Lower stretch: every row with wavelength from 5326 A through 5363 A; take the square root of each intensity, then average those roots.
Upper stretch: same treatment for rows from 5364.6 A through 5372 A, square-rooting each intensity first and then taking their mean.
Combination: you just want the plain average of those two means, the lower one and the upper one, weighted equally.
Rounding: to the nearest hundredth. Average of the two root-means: 4.10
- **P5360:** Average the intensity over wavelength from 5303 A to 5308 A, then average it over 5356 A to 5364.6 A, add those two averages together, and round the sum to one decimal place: 35.2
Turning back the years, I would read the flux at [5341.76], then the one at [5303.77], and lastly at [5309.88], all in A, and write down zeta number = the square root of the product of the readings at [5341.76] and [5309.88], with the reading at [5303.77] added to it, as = 36.0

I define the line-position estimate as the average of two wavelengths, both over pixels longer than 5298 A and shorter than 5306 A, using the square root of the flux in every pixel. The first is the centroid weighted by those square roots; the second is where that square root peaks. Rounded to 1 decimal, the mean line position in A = 5302.9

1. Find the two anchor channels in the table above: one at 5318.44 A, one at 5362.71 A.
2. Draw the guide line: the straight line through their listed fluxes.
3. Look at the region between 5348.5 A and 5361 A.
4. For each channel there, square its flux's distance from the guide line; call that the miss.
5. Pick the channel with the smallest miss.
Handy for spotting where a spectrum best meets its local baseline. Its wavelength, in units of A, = 5356.54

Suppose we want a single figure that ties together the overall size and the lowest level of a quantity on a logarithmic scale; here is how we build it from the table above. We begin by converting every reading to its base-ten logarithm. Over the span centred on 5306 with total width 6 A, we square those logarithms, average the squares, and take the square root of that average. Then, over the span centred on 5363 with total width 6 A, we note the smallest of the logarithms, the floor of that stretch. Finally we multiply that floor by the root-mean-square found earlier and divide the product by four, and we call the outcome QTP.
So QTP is 0.370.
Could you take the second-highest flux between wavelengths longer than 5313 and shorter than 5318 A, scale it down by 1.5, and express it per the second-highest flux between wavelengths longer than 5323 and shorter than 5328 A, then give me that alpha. 0.720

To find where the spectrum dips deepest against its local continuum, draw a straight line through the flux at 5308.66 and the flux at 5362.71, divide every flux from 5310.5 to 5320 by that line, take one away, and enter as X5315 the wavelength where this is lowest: 5317.22 A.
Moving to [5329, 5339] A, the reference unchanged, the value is 5331.93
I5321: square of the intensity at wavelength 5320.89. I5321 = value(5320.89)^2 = 297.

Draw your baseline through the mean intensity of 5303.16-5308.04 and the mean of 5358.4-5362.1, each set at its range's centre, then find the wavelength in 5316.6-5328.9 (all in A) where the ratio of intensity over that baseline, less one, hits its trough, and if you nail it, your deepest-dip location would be 5328.25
